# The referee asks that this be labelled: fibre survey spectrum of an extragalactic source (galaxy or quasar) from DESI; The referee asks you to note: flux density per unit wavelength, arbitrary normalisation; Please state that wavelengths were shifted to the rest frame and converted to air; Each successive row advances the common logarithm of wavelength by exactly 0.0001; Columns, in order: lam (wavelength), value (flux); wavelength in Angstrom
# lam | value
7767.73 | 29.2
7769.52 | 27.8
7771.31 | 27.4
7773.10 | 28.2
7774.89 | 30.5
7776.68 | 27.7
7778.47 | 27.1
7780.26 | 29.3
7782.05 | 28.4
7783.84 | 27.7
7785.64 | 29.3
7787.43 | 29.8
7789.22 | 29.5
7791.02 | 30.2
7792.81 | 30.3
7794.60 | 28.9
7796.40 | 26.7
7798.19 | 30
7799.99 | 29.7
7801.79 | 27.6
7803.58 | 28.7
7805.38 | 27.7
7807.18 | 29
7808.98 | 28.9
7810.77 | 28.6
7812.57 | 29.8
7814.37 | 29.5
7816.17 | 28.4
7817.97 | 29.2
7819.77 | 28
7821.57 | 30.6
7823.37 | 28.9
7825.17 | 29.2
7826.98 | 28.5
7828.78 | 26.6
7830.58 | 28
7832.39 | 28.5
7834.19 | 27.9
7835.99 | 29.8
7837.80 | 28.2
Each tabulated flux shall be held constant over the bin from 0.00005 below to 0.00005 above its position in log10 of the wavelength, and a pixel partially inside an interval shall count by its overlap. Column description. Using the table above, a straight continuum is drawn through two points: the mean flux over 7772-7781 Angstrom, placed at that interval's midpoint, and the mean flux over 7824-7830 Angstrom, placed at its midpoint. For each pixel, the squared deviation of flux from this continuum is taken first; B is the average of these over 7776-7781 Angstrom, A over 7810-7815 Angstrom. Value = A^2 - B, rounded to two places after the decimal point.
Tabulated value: 0.85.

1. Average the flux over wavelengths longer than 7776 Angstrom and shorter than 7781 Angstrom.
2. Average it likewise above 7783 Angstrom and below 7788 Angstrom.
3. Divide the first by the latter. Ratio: 0.97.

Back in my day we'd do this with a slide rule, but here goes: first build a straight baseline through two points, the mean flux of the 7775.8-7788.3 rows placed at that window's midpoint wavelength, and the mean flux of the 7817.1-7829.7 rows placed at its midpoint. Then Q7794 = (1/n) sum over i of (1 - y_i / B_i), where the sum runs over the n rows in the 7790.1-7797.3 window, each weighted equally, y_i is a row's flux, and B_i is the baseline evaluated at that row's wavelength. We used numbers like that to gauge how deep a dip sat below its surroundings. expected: -0.017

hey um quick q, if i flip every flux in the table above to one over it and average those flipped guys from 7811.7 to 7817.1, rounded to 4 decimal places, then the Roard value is 0.0342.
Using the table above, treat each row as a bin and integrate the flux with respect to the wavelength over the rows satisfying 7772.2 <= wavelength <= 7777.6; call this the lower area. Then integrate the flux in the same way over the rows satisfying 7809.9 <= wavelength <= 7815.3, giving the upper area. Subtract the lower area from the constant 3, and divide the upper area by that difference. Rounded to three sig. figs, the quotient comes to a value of -1.04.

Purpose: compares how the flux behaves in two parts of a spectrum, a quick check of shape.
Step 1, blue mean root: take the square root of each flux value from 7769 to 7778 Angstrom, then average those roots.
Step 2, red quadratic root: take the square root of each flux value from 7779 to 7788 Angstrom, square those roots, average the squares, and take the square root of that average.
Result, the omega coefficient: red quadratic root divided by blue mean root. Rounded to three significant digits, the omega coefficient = 1.01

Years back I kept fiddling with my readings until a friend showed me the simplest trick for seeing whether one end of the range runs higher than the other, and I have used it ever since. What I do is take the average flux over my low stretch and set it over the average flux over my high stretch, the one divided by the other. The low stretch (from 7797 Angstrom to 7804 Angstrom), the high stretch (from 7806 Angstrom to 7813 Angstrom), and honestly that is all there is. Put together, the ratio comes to 1.00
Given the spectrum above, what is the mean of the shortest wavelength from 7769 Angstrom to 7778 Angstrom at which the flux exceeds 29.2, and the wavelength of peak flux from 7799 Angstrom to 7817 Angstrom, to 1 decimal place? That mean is 7793.7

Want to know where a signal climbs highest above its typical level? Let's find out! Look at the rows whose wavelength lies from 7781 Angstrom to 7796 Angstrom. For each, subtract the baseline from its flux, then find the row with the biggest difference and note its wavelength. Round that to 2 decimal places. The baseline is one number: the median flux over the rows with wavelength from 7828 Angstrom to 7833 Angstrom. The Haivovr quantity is 7792.81 Angstrom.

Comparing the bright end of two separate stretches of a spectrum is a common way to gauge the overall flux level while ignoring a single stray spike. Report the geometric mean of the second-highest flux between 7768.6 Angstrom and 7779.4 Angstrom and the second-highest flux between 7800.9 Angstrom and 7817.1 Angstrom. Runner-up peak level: 28.8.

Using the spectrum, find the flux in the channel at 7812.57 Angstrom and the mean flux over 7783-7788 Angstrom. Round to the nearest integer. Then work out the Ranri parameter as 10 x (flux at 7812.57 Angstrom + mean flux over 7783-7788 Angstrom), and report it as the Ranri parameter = 587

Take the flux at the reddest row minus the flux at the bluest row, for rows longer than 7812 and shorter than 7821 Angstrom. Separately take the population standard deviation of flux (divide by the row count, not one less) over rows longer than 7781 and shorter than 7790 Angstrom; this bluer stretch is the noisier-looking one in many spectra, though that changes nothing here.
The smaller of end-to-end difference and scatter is -2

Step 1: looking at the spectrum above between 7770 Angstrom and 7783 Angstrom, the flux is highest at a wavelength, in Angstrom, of 7774.89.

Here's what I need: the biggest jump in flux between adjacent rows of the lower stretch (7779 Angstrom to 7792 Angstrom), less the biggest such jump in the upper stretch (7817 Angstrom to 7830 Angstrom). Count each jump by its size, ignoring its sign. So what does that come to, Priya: -1.0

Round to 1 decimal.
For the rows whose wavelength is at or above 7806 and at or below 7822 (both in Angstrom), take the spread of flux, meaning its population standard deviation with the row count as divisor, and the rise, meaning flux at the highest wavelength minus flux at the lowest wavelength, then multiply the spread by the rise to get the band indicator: 1.2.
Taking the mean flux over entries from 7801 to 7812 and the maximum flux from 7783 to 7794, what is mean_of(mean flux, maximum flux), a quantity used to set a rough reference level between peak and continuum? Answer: 29.4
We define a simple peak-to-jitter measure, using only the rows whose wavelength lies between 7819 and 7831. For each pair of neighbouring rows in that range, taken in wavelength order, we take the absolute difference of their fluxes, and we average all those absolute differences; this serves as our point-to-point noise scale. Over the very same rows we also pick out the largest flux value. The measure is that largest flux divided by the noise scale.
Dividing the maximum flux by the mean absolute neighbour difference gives 21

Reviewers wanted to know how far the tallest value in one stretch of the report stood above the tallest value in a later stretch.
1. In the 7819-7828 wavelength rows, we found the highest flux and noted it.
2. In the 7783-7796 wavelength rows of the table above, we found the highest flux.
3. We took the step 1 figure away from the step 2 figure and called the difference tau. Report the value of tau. -0.3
